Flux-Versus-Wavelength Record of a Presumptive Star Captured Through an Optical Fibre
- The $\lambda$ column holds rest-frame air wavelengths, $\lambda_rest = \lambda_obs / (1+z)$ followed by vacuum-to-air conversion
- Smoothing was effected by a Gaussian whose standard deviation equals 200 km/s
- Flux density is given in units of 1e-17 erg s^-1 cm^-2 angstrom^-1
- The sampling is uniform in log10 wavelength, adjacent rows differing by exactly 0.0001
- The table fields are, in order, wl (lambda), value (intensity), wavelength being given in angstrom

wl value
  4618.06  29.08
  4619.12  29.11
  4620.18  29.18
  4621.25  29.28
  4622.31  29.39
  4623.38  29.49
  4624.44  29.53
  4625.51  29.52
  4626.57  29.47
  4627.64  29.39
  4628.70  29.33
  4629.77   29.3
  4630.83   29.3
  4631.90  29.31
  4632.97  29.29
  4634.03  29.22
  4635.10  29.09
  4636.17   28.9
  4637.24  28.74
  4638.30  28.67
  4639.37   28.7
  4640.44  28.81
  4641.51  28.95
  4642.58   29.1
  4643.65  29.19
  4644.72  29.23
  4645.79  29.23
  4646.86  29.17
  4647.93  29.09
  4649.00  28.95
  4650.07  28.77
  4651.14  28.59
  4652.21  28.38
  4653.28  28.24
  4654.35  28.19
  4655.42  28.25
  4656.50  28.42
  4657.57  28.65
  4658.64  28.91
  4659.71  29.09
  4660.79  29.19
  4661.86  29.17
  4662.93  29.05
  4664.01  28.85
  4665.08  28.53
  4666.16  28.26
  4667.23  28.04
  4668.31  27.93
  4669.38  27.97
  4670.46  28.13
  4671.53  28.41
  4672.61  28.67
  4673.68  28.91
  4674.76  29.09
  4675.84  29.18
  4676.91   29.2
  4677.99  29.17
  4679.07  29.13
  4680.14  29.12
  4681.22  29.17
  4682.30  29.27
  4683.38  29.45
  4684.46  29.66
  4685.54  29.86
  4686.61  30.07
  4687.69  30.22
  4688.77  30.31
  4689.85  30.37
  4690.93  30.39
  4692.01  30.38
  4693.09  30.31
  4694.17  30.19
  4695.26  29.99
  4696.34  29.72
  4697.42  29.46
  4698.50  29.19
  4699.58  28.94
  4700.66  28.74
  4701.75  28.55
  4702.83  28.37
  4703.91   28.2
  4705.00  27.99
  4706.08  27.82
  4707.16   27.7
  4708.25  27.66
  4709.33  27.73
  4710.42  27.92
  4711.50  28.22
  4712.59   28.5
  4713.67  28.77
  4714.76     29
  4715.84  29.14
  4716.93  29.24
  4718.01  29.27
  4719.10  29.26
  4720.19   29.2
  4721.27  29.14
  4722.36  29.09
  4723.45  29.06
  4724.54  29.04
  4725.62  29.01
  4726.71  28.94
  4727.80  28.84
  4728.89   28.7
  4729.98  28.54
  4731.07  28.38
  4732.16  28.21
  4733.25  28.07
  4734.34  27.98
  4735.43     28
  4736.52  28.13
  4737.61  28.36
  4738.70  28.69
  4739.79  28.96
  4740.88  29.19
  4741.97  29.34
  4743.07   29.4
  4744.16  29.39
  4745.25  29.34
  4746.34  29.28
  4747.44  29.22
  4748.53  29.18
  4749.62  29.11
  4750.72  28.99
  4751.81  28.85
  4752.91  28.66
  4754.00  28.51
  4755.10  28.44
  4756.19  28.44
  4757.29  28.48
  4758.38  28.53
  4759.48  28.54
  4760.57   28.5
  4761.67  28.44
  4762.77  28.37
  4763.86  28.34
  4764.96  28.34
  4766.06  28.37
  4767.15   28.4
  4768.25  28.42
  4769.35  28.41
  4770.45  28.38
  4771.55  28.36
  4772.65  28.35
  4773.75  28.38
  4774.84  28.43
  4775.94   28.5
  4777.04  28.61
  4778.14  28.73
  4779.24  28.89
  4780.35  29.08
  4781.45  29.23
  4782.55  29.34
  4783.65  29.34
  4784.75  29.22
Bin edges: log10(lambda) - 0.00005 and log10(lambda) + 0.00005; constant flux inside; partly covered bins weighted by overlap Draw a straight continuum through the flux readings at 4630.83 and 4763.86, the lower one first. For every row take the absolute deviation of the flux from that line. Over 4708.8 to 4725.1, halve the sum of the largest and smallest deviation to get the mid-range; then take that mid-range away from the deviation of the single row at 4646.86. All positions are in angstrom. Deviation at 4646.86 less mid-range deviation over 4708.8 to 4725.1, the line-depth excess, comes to -0.5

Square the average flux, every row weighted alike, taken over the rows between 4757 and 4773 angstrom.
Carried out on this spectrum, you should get 807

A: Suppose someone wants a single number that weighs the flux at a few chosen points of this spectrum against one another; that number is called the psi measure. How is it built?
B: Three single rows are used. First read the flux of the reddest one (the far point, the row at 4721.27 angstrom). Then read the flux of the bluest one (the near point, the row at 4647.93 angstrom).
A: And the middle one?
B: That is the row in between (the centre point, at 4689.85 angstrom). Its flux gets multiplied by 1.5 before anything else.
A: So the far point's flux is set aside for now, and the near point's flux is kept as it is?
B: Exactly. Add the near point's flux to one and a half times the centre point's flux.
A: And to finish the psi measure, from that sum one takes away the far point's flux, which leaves 45.5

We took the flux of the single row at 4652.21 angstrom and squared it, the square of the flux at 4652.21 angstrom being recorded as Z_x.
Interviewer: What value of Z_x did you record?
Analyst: 805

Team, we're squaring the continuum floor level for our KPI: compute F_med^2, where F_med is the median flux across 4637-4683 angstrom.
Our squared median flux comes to 836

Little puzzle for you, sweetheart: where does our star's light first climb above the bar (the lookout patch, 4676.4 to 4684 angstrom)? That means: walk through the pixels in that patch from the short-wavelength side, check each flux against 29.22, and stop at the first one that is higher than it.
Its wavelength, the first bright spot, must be 4682.30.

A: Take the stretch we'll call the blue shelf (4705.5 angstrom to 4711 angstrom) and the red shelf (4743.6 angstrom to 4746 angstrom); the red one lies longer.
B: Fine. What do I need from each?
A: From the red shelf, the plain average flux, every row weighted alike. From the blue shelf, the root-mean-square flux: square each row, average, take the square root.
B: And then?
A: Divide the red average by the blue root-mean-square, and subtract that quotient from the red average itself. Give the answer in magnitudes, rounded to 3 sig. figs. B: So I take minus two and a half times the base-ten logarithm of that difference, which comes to -3.63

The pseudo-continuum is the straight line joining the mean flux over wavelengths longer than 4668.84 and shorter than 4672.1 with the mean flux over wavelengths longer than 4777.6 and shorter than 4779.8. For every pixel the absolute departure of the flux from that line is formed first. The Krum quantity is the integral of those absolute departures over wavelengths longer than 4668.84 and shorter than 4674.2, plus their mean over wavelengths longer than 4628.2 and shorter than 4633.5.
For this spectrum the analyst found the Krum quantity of 3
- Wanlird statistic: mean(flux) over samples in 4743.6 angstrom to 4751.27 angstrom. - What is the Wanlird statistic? 29.2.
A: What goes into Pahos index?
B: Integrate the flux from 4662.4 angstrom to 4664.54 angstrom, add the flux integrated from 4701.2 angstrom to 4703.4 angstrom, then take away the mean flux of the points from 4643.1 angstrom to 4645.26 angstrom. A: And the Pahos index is 95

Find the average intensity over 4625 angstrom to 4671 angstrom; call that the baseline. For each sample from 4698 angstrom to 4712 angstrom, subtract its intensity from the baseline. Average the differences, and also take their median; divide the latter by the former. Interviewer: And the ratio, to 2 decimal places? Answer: 1.05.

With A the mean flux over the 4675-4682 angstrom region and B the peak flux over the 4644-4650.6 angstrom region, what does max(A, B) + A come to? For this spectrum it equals 58.4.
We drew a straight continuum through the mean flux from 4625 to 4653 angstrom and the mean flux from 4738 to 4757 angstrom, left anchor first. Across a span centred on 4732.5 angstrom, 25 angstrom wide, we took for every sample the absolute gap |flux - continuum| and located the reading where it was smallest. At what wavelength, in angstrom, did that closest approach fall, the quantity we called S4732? 4725.62 angstrom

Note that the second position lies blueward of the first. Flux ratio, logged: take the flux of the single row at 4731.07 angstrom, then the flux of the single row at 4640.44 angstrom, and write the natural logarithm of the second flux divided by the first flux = 0.015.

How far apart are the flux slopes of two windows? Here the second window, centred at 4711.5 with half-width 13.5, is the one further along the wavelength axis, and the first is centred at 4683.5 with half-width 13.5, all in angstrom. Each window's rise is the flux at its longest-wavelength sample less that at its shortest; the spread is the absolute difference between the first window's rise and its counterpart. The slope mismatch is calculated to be 1.7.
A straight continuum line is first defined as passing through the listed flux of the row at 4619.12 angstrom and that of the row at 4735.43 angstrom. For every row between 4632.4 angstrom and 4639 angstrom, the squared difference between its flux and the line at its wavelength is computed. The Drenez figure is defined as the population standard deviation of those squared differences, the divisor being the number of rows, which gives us 0.03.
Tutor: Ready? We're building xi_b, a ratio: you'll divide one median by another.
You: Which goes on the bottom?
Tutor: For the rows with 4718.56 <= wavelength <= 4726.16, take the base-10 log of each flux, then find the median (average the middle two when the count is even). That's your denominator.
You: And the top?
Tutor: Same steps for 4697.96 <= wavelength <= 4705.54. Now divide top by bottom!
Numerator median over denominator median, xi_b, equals 0.99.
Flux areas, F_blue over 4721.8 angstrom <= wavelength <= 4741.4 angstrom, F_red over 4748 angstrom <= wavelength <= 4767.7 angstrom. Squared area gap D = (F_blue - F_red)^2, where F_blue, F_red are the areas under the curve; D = 5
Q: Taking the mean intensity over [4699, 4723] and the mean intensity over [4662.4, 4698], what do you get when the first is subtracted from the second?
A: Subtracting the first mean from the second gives 0.72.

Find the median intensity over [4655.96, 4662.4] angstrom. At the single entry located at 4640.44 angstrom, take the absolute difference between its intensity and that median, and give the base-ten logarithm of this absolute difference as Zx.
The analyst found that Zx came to -0.7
